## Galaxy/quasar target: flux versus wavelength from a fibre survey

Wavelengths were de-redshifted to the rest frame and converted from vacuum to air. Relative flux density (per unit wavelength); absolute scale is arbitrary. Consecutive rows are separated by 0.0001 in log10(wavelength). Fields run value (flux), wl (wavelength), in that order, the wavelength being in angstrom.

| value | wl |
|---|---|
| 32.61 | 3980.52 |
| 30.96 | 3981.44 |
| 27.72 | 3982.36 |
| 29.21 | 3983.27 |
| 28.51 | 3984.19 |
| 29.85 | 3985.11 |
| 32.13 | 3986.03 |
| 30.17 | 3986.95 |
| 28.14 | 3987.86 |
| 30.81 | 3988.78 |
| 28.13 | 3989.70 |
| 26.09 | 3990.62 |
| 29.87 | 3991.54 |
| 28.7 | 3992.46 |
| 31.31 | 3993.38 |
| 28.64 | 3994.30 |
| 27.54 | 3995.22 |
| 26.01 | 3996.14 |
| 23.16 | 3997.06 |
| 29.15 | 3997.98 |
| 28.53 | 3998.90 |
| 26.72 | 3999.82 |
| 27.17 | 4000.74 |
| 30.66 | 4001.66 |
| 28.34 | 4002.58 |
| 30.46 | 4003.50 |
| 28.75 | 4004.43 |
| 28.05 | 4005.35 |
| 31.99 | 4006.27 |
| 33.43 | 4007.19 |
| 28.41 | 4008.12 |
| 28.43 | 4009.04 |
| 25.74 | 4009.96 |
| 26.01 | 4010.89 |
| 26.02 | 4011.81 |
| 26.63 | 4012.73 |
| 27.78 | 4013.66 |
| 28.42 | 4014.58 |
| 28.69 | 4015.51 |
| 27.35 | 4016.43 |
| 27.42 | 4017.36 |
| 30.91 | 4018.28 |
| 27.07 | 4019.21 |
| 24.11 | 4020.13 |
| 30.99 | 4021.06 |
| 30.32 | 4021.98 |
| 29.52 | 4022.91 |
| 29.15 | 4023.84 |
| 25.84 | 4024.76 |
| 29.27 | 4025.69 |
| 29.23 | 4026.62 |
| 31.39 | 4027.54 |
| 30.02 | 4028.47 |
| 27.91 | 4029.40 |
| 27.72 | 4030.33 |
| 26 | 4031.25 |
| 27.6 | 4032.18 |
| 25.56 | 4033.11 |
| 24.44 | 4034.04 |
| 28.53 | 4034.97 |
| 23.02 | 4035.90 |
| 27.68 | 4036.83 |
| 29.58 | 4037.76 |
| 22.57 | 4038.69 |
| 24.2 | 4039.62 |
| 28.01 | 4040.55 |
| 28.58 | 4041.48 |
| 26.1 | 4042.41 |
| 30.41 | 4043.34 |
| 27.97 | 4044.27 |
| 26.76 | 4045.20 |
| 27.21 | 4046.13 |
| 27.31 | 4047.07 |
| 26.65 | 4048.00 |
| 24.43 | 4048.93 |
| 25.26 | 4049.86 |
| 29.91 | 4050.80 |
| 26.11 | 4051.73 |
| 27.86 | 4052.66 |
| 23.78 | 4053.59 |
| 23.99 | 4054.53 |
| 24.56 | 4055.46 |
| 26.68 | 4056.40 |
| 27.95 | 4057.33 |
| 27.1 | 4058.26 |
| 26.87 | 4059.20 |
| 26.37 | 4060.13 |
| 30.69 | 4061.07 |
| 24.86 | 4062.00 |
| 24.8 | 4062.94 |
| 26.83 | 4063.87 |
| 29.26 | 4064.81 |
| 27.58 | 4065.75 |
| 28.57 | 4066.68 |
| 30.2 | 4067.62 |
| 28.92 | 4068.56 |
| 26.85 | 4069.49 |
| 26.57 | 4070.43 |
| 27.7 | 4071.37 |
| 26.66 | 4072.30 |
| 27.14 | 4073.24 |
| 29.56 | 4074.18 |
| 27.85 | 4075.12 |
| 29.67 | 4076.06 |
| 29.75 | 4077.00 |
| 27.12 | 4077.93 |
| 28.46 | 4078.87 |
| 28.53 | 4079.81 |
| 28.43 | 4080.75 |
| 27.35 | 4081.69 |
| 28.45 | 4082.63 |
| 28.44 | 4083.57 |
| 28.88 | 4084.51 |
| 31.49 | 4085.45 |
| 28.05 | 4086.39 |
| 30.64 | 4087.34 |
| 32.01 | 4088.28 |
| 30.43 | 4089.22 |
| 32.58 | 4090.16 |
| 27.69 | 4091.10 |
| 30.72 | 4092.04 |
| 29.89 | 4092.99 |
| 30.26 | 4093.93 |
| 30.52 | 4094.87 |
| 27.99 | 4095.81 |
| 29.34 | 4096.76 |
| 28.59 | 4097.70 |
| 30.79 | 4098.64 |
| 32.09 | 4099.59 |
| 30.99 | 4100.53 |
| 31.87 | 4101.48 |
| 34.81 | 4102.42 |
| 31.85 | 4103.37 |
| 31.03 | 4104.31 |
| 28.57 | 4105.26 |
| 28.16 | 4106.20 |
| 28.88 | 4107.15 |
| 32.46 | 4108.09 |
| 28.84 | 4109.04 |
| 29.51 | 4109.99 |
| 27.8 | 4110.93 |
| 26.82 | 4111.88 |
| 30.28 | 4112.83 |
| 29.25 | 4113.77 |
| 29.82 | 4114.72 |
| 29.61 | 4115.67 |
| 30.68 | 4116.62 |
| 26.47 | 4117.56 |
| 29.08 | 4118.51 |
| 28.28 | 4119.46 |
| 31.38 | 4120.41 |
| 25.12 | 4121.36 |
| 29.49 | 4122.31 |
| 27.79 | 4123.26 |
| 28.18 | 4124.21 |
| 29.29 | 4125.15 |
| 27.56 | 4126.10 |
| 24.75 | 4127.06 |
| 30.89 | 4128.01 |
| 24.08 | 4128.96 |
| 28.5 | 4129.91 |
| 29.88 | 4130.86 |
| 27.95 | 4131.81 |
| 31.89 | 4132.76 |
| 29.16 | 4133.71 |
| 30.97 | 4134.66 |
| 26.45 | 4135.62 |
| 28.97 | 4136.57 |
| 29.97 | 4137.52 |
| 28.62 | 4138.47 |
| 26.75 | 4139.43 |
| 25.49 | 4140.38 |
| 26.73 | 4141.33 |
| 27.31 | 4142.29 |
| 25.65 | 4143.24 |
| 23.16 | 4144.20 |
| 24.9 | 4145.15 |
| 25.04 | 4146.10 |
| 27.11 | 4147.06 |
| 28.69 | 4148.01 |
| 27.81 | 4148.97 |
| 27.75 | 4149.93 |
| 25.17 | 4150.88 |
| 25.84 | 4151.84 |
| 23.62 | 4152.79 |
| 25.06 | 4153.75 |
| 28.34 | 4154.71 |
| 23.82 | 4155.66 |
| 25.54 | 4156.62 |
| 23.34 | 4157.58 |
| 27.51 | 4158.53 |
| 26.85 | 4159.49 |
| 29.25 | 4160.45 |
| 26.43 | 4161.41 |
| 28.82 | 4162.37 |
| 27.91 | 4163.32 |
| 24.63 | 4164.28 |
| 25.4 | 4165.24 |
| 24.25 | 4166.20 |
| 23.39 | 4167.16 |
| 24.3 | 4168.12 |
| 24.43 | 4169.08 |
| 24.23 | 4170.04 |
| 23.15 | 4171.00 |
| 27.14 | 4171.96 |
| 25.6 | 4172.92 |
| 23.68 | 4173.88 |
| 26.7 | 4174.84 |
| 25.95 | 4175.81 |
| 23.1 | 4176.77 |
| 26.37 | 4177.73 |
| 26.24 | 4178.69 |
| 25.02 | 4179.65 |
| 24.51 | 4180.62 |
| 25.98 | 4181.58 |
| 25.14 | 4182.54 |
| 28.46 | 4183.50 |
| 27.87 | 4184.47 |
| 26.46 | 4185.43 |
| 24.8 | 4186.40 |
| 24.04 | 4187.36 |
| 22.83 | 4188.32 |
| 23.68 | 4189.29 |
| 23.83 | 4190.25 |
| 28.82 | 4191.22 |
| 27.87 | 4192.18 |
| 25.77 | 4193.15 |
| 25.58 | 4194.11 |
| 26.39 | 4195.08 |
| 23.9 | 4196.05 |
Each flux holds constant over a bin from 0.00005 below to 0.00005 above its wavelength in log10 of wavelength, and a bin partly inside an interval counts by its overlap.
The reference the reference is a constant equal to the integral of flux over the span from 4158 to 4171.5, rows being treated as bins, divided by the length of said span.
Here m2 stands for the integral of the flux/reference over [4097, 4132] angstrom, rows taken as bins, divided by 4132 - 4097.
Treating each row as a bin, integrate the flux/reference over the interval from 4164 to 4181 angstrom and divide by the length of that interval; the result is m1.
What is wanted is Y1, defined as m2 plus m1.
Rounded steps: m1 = 0.97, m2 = 1.14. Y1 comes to 2.10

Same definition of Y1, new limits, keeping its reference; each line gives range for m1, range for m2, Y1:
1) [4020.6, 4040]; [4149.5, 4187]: 2.07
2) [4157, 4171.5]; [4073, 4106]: 2.15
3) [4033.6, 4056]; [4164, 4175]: 1.99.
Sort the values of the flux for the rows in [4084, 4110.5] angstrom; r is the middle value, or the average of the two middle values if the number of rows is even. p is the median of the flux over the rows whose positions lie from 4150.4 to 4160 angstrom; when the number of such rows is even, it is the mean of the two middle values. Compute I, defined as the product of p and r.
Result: 773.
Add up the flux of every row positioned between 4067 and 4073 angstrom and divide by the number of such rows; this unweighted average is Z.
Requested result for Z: 27.8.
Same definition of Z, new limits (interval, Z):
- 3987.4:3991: 28.3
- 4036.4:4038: 28.6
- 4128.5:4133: 28.5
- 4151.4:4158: 25.1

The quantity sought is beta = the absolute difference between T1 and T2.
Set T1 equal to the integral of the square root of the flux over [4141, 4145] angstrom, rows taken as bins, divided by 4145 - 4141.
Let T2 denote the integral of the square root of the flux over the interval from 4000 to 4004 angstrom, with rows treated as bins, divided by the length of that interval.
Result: 0.33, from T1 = 5.05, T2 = 5.4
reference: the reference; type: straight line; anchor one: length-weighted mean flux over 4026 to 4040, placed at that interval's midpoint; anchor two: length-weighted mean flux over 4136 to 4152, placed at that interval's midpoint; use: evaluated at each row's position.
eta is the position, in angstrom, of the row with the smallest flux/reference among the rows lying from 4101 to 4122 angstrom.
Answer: 4121.36 angstrom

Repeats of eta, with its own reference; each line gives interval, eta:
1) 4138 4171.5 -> 4144.20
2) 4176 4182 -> 4176.77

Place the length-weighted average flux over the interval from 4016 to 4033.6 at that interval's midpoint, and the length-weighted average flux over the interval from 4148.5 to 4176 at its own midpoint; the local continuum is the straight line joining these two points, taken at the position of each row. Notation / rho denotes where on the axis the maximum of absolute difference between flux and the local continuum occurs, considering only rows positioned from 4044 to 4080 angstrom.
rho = 4053.59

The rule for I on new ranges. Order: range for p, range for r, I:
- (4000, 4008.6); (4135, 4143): 777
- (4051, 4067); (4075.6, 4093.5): 775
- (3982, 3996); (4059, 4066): 771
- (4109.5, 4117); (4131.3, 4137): 859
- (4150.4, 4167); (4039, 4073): 686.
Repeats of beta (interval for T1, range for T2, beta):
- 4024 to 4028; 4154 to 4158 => 0.37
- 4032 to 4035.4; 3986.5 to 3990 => 0.29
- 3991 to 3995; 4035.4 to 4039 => 0.34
